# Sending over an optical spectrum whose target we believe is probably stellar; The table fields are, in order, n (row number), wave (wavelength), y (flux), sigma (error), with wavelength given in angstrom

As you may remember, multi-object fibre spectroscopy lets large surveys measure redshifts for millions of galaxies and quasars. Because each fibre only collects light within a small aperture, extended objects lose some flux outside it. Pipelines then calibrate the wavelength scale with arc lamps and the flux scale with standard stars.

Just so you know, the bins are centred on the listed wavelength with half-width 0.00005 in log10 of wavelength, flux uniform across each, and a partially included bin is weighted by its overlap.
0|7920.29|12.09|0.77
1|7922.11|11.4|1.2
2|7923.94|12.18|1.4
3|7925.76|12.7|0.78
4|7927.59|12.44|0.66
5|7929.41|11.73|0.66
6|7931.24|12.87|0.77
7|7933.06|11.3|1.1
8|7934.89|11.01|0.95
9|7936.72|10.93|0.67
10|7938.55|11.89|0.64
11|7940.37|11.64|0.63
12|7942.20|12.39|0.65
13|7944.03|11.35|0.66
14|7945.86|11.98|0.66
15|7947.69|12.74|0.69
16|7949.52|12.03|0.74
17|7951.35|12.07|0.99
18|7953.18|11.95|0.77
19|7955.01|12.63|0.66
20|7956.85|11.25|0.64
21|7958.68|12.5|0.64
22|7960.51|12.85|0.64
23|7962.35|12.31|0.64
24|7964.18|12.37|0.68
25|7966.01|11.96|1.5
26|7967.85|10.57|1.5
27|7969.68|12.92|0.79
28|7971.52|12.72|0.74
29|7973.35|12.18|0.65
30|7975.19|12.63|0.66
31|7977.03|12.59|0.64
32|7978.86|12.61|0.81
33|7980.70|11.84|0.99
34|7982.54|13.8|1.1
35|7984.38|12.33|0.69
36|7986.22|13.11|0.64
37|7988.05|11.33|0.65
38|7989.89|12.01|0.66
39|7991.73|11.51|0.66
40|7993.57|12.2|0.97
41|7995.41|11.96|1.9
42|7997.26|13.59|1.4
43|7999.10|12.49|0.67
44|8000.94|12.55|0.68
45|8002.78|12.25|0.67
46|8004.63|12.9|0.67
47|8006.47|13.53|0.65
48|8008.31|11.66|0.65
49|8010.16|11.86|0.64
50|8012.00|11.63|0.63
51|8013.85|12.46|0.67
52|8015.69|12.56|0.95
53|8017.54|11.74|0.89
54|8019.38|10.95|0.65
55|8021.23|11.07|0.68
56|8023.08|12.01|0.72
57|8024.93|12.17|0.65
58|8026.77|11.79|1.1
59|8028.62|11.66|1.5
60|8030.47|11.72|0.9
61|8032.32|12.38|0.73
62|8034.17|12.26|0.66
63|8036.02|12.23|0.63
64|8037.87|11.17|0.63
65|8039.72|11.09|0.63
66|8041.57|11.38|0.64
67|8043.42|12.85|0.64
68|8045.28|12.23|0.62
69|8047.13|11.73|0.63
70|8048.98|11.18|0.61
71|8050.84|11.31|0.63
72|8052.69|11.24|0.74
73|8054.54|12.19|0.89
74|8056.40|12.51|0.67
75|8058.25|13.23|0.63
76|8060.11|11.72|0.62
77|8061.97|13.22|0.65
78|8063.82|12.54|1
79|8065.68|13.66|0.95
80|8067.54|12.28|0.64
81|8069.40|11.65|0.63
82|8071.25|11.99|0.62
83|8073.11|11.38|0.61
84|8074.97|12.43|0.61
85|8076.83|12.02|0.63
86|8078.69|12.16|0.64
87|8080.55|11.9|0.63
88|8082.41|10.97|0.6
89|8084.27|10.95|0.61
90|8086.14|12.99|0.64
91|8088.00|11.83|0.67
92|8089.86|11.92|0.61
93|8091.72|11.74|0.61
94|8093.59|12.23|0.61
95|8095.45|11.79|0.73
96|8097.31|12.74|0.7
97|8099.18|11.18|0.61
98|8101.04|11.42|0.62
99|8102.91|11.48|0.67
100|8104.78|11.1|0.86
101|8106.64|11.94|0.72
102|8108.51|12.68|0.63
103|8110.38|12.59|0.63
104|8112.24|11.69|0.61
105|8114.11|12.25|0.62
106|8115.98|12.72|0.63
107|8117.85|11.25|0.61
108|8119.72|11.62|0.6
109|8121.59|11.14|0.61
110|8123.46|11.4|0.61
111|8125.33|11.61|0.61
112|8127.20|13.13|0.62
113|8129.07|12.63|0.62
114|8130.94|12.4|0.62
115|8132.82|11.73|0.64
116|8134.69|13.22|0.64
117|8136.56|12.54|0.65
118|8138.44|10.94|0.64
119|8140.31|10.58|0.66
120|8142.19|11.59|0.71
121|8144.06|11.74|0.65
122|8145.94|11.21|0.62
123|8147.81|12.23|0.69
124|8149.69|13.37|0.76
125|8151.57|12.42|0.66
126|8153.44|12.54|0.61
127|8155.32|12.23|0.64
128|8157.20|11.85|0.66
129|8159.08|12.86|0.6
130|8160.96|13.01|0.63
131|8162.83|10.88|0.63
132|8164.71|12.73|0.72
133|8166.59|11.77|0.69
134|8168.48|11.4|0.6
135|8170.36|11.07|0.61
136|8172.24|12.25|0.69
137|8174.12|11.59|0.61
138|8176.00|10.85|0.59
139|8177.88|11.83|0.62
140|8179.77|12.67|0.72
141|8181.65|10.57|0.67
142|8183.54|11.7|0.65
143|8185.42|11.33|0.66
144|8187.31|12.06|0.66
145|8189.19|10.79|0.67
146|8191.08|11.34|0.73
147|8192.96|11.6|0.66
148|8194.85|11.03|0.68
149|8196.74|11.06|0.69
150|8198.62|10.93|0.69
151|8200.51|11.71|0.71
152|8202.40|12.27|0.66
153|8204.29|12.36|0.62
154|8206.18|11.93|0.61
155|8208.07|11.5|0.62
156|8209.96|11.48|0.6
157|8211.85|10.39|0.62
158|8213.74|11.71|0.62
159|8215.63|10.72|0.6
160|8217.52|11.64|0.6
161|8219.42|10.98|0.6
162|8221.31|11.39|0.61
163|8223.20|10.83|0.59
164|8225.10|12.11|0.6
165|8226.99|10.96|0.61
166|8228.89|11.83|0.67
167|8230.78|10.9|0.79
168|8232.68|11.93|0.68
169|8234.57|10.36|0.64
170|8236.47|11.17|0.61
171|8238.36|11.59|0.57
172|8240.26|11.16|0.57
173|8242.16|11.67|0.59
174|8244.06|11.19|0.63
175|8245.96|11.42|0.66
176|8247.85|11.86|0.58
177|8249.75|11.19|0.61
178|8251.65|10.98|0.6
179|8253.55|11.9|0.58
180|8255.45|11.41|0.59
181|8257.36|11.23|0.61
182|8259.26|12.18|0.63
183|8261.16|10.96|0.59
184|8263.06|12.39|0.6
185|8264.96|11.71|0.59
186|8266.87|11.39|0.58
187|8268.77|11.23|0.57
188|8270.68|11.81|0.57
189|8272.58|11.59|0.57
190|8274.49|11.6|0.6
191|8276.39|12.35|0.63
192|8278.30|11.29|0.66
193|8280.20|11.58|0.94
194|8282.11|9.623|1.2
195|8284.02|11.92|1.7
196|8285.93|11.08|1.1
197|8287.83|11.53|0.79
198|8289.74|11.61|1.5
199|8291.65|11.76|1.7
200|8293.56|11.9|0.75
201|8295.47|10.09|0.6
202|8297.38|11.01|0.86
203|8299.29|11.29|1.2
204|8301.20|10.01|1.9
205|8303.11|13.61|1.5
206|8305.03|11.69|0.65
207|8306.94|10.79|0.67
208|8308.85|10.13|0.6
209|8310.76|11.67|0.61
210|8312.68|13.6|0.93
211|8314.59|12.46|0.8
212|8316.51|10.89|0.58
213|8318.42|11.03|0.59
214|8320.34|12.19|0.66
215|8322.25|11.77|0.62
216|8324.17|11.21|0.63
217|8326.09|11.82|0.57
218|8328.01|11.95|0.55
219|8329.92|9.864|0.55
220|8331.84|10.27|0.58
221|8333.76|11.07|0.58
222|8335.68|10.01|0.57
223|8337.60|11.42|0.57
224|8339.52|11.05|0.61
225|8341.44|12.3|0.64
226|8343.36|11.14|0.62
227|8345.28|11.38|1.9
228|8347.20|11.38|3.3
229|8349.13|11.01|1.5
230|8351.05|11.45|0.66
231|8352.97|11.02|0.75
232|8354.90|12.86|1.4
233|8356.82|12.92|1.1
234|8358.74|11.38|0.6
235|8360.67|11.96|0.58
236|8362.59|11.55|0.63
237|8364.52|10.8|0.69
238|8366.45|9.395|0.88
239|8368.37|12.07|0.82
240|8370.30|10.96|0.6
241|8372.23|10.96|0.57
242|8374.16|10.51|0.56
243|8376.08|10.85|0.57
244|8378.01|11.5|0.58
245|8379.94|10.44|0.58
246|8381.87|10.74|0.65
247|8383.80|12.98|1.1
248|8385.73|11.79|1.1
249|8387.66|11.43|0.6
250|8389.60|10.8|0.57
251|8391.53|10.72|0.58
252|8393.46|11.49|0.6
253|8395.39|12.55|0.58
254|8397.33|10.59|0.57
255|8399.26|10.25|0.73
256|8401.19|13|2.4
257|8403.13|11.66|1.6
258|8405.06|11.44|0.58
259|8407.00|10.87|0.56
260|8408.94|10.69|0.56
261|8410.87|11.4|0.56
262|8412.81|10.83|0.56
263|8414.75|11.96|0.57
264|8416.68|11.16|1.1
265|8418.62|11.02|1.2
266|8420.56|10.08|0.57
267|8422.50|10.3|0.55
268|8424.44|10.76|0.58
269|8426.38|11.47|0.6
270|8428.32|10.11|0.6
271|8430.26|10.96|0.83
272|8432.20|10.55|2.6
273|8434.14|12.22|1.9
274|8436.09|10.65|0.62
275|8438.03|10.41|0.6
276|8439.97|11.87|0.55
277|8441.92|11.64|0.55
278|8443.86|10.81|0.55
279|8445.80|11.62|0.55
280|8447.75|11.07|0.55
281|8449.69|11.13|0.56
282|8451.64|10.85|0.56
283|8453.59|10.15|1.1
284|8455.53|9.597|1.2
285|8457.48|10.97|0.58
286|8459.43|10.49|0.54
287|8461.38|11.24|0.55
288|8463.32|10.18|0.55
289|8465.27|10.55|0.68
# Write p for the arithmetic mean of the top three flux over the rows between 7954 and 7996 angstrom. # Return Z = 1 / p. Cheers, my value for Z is 0.075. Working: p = 13.3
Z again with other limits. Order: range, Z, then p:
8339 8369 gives 0.079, 12.7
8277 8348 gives 0.076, 13.2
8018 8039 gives 0.081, 12.3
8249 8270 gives 0.082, 12.2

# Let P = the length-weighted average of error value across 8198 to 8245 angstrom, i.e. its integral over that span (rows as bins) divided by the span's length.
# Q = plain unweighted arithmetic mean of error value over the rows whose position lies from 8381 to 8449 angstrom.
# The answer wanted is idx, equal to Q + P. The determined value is 1.46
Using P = 0.63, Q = 0.83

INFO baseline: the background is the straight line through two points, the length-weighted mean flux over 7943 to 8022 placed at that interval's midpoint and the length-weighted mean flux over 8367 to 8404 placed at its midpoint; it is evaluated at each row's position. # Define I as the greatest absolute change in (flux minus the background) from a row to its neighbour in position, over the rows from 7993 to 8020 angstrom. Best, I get 1.9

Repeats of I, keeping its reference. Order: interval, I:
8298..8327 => 3.6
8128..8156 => 1.6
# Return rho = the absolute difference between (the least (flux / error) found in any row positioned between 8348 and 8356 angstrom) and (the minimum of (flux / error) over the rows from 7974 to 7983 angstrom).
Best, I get 4.6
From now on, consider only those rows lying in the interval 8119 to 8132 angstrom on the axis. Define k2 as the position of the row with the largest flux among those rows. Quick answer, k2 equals 8127.20 angstrom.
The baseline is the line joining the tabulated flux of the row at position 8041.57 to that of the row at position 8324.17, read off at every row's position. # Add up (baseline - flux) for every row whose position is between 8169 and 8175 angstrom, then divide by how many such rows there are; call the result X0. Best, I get -0.34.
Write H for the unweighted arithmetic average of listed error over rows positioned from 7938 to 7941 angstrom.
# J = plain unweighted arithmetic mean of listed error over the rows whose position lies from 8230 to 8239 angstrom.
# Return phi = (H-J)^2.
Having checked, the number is 0.0005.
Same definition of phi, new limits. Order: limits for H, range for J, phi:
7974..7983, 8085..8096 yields 0.0380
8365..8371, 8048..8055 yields 0.0024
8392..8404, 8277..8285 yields 0.0020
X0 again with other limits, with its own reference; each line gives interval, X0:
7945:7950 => -0.81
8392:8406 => -0.40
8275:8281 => -0.50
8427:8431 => 0.61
